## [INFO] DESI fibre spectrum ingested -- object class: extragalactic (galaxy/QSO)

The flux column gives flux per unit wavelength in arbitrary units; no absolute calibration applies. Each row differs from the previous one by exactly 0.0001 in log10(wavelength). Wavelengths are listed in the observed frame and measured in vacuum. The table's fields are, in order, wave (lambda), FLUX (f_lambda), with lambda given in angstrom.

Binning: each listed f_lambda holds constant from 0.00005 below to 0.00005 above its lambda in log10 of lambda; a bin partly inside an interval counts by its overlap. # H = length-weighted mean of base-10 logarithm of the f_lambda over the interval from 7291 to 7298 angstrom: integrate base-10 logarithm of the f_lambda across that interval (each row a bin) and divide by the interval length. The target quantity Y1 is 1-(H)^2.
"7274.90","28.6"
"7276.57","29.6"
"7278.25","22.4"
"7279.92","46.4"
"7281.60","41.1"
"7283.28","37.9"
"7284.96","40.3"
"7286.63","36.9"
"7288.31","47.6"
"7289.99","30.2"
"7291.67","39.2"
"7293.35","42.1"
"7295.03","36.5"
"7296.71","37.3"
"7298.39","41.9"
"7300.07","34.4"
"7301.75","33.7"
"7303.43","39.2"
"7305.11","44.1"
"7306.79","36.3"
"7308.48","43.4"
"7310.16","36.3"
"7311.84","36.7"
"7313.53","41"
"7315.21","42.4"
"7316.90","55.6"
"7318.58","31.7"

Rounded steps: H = 1.590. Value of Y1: -1.53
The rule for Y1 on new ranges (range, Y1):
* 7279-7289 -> -1.61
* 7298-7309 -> -1.52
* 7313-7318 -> -1.75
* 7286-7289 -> -1.63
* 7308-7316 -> -1.56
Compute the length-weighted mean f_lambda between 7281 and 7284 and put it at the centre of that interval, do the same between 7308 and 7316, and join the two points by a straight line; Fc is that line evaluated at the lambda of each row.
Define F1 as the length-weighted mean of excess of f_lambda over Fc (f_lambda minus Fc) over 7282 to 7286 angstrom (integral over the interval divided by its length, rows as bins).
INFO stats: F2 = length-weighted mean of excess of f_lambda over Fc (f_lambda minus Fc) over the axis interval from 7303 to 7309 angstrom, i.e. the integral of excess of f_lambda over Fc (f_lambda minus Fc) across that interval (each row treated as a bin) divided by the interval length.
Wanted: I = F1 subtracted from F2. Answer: 1.2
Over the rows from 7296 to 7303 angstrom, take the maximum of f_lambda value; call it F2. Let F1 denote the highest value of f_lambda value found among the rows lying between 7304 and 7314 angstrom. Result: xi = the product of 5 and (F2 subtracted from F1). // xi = 11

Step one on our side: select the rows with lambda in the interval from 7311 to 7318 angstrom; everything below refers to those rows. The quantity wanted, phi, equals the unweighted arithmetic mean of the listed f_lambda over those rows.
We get 43.9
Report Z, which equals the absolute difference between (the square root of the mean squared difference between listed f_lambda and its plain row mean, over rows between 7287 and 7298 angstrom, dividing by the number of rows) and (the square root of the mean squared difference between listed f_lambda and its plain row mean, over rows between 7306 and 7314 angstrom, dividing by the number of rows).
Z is 2.4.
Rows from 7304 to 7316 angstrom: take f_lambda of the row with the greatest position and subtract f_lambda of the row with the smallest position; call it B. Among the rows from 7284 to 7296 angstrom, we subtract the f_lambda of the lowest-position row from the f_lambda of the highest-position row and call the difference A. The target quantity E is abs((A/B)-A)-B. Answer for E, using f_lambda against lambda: 8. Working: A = -4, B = -1.7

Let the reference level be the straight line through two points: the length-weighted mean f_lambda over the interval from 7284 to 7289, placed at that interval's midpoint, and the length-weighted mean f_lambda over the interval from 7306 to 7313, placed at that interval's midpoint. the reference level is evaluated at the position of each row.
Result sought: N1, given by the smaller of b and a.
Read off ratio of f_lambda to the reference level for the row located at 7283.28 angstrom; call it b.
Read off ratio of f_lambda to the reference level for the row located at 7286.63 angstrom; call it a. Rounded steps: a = 0.89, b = 0.91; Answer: 0.89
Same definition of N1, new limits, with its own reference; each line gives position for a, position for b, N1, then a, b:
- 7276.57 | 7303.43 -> 0.69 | 0.69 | 1.00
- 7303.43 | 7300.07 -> 0.87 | 1.00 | 0.87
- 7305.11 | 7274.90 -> 0.67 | 1.13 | 0.67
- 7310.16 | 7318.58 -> 0.86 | 0.95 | 0.86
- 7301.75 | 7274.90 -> 0.67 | 0.86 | 0.67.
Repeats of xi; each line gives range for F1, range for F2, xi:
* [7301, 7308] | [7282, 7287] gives 19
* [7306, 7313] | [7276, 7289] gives -21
